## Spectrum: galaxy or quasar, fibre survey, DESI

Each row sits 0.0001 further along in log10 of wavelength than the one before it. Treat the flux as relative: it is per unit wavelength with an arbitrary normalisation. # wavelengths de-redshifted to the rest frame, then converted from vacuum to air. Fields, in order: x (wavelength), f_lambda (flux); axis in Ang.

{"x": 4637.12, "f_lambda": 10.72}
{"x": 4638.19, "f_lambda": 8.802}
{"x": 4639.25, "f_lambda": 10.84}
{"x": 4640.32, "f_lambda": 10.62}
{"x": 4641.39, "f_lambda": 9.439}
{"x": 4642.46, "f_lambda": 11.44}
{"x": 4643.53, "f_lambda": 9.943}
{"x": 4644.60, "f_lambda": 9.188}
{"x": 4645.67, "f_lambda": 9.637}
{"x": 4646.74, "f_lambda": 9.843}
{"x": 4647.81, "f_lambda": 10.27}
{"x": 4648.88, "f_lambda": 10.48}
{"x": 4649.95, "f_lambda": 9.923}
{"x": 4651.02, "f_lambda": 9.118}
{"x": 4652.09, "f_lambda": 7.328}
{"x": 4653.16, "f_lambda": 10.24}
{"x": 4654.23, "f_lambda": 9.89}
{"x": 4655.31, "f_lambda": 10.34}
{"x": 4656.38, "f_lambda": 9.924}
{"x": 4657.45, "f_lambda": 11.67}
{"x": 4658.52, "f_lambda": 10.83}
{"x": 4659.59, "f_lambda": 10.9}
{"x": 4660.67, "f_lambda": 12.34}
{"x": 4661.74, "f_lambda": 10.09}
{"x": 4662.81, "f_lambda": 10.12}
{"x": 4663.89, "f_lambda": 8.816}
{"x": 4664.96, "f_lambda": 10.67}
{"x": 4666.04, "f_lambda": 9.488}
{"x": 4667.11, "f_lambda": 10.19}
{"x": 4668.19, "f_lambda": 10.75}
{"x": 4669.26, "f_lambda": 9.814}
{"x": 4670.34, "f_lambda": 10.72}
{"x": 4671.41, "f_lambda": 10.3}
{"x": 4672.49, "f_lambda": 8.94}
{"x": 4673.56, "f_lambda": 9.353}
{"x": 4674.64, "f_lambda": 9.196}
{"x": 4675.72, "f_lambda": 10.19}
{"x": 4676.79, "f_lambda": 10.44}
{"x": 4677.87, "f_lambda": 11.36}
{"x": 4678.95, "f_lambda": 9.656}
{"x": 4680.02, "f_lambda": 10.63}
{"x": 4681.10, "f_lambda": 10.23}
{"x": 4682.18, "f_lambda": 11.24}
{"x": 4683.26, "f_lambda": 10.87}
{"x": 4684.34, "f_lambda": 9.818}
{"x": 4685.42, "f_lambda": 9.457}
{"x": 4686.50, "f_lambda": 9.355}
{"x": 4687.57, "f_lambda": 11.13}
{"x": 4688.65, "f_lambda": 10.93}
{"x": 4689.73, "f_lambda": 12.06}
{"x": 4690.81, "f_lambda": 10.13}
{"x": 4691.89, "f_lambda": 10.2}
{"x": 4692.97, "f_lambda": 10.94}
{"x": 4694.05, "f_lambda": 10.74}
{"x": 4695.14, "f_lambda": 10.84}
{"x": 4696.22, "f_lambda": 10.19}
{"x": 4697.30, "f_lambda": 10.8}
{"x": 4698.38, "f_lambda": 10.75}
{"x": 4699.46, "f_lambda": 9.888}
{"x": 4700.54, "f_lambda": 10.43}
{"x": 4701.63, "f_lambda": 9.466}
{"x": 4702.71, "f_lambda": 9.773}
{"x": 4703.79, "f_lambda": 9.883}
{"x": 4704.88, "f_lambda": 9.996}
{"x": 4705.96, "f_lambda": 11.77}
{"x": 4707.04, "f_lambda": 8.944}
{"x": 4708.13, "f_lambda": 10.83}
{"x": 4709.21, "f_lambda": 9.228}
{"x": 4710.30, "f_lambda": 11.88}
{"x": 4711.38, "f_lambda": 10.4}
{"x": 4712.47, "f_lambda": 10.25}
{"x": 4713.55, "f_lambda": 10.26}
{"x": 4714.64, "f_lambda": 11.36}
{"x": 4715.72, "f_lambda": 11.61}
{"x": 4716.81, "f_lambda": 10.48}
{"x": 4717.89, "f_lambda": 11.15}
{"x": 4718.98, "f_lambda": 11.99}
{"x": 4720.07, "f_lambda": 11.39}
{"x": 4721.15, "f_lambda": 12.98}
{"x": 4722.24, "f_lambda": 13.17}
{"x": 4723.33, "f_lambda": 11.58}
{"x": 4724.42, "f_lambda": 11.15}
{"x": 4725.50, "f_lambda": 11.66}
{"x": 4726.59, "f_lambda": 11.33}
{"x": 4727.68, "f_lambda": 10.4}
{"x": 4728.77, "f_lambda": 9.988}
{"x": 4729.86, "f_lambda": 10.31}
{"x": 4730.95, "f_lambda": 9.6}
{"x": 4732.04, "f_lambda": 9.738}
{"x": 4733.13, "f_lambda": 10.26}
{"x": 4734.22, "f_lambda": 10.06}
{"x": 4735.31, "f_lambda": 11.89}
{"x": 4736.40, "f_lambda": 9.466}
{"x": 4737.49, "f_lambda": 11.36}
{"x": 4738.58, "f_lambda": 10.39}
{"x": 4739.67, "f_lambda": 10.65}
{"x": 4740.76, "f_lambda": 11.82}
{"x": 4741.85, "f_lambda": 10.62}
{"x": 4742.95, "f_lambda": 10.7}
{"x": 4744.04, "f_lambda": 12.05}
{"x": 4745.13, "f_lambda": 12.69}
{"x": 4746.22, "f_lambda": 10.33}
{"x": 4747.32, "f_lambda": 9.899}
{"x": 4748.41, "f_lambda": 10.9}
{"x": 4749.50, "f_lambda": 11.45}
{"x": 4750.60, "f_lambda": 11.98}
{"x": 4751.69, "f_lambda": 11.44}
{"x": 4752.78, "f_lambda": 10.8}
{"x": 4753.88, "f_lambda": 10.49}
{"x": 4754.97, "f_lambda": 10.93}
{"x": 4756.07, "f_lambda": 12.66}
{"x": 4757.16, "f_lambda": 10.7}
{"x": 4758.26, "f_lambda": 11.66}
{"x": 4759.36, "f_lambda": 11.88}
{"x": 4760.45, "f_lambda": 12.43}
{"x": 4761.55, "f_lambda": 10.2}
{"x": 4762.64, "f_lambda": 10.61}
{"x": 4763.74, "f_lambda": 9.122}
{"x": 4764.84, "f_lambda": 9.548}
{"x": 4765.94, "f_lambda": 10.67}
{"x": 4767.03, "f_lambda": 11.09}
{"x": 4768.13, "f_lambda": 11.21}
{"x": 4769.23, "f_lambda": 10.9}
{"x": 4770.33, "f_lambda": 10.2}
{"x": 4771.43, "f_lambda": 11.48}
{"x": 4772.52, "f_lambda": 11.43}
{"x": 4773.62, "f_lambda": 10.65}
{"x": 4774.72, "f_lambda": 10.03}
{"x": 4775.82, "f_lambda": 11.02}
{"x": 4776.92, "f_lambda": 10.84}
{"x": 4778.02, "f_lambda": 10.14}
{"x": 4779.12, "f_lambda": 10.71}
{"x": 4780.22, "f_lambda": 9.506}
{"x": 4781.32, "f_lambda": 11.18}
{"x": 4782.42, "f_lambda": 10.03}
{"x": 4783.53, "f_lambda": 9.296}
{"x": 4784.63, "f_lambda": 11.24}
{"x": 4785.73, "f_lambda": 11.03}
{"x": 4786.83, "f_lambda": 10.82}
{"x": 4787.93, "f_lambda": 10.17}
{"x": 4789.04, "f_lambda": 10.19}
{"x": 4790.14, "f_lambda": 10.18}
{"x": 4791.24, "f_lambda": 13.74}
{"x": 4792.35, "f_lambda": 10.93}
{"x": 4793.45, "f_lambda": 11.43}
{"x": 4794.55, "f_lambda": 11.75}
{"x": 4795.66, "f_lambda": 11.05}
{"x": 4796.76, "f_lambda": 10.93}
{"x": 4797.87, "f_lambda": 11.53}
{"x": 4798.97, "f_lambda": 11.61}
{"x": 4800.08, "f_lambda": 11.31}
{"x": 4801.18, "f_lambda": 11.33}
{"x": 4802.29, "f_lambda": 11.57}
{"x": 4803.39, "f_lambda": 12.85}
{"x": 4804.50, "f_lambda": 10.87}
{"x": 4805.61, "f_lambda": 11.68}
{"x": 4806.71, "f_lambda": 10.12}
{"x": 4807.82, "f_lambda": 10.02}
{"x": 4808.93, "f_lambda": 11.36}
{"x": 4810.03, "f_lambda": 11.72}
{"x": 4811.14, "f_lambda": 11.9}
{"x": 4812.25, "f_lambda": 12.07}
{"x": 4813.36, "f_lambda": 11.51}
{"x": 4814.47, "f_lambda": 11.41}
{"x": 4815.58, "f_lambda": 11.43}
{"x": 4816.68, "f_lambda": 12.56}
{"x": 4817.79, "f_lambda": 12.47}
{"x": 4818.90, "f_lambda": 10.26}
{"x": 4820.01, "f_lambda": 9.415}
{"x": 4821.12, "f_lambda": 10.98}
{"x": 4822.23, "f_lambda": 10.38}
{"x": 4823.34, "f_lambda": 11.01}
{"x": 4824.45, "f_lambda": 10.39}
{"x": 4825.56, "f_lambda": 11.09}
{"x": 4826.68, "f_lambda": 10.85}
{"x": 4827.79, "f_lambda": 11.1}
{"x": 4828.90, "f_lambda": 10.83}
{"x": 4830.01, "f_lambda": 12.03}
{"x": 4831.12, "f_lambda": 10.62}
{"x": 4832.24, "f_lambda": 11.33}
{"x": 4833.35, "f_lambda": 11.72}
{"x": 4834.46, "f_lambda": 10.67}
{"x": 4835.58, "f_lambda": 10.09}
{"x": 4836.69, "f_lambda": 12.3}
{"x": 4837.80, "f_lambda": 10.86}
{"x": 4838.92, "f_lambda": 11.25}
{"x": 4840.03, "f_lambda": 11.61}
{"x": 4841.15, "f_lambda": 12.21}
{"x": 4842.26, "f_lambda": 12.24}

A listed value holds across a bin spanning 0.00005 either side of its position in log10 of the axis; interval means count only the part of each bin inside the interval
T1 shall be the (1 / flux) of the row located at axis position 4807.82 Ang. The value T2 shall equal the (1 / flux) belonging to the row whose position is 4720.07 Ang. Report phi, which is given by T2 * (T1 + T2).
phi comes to 0.0165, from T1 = 0.100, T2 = 0.088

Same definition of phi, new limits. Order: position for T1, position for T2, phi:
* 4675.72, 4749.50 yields 0.0162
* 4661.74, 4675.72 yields 0.0194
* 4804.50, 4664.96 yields 0.0174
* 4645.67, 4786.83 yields 0.0181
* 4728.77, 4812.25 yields 0.0152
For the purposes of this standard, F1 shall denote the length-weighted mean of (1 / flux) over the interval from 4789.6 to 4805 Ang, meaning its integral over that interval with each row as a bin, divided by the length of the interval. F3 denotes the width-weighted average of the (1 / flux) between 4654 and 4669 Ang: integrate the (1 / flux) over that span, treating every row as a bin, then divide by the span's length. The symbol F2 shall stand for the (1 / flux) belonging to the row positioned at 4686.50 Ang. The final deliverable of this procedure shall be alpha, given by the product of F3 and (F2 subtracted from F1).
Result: -0.0019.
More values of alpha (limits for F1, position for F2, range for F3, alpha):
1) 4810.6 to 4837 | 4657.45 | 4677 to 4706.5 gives 0.0004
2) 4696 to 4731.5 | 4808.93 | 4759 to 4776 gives 0.0005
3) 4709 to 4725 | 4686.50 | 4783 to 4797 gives -0.0016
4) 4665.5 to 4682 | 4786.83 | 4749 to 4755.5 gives 0.0006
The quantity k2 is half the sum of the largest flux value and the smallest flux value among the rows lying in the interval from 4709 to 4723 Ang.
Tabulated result 11.2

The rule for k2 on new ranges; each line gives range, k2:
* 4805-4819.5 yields 11.3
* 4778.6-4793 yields 11.5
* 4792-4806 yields 11.9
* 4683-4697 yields 10.7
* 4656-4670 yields 10.6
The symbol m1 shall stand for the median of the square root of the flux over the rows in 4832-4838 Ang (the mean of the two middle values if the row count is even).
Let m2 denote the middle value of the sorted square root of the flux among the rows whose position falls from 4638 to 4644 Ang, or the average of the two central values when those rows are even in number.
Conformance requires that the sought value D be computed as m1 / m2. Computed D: 1.04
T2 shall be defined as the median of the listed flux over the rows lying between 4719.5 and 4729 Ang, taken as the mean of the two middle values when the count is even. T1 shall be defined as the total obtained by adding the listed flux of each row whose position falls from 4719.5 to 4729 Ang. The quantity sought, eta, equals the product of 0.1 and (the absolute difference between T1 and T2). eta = 9.2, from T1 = 104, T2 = 11.4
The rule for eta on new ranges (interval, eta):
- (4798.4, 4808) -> 9.0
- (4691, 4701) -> 8.4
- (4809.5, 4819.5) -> 9.4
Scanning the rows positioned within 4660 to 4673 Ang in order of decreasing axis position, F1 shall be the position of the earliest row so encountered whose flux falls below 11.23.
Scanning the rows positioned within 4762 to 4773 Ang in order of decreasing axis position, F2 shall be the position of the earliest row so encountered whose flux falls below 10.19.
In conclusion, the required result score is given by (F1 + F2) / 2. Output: 4718.7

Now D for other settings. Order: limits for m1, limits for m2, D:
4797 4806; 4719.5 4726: 1.00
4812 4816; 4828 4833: 1.02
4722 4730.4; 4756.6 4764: 1.02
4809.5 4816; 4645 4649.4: 1.07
